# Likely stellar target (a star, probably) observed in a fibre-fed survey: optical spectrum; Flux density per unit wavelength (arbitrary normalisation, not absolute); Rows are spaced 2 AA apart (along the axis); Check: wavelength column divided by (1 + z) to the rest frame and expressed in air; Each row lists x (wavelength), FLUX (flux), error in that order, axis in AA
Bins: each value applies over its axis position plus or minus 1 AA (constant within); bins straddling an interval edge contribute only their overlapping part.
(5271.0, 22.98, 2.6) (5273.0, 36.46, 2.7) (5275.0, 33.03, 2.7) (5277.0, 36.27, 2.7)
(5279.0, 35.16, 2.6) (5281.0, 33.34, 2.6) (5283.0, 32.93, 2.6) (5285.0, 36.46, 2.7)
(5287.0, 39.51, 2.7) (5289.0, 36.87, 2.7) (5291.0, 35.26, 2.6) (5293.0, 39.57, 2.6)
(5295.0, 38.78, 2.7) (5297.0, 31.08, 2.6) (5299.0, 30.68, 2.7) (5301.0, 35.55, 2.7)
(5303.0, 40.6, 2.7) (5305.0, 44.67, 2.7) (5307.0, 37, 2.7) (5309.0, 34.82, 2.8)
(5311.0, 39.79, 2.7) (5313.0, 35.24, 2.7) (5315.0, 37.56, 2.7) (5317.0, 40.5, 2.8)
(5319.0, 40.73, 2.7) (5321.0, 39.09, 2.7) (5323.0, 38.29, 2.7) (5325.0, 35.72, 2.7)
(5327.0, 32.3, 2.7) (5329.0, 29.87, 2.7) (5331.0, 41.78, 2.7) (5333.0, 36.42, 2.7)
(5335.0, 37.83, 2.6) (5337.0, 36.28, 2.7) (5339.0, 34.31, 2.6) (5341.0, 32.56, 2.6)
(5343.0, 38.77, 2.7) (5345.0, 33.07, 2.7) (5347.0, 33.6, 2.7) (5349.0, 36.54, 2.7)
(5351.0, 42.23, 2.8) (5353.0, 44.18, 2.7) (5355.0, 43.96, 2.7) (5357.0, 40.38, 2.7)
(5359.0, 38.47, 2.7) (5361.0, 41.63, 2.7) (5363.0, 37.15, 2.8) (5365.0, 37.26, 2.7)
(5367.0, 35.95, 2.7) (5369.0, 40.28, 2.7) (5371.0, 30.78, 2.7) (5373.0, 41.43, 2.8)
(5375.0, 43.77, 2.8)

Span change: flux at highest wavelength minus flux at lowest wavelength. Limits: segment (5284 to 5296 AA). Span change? 2.3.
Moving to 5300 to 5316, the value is 2.0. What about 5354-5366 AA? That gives -6.7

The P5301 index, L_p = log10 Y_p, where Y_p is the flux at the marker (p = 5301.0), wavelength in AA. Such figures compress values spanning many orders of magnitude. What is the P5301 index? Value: 1.55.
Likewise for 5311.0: 1.60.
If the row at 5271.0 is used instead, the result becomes 1.36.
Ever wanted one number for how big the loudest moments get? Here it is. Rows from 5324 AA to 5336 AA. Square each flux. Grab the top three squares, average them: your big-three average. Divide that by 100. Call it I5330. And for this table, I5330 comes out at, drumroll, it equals 15.0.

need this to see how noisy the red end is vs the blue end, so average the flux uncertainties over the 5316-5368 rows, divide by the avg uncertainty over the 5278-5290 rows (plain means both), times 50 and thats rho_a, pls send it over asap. 50.9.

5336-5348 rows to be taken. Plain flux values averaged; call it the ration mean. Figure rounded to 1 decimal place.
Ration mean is 34.8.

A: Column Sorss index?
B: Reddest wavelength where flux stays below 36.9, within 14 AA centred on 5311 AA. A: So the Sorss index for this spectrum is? 5313.0 AA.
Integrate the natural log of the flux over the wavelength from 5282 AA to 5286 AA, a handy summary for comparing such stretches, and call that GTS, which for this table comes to 14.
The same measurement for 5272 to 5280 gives 28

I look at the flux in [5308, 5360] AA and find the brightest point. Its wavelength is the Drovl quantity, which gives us 5353.0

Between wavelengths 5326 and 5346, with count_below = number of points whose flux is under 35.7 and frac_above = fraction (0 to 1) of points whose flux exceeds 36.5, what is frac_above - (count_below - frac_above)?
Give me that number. -4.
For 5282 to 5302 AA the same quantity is -4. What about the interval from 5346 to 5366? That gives 1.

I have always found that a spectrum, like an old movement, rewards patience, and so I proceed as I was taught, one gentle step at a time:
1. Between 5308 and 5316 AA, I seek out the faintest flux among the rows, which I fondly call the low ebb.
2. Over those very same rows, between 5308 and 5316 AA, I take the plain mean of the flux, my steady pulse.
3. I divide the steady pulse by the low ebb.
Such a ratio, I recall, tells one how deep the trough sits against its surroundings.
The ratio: 1.06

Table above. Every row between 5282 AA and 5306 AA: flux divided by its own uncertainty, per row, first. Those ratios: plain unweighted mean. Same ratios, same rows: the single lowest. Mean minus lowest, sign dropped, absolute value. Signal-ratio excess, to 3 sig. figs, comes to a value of 2.44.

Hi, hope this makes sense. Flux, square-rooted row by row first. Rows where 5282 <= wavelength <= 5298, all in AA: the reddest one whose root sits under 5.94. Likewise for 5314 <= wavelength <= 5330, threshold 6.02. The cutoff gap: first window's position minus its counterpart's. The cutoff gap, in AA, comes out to -32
